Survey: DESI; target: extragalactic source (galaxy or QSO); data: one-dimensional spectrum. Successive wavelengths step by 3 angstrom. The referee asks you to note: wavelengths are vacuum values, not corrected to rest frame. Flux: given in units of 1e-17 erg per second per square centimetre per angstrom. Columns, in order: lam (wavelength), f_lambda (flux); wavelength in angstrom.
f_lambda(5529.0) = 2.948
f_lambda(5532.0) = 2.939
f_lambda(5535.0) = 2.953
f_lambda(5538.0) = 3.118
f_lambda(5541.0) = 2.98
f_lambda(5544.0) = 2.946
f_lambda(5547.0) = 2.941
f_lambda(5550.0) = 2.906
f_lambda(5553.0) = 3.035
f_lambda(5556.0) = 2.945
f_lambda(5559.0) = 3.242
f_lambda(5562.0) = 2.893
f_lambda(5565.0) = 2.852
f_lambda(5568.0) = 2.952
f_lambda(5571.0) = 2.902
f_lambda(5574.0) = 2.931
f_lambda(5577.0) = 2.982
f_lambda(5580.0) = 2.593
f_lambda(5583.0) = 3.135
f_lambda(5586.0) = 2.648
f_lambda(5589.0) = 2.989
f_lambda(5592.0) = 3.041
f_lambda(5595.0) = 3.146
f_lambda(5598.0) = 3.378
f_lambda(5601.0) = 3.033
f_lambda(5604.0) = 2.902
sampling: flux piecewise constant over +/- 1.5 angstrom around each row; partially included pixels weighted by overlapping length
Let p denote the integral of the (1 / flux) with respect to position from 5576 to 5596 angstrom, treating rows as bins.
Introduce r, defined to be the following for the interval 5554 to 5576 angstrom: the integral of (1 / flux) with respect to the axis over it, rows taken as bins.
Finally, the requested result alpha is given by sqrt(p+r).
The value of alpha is 3.78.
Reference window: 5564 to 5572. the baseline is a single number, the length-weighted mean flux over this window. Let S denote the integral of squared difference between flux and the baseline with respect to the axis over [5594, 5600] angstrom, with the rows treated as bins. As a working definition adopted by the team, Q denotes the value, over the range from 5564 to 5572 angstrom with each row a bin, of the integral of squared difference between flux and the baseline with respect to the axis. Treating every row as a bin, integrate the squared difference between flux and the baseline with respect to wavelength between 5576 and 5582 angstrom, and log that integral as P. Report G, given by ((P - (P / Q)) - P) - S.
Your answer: -25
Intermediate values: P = 0.33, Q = 0.01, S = 0.82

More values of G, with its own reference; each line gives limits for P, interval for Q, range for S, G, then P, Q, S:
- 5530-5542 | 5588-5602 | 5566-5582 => -1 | 0.16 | 0.96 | 0.35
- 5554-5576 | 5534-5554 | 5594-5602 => -3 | 0.37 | 0.21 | 0.86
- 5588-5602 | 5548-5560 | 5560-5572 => -3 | 0.96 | 0.34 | 0.07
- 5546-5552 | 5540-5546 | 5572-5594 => -1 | 0.01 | 0.02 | 0.77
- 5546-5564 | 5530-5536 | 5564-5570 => -40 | 0.40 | 0.01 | 0.01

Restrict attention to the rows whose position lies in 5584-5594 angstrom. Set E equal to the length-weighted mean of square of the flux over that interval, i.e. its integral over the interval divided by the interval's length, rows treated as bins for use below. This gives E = 8.54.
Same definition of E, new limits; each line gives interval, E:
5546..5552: 8.59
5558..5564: 9.24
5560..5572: 8.50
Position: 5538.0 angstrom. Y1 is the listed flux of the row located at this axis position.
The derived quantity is 3.118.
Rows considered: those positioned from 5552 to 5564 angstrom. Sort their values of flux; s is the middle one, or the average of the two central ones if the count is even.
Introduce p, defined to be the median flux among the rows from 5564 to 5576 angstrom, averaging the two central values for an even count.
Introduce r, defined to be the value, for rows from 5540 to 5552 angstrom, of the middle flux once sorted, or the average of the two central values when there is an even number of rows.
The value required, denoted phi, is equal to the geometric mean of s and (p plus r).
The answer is 4.19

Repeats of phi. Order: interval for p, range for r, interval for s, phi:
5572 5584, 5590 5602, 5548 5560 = 4.25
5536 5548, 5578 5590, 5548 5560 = 4.16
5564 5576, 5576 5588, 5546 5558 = 4.11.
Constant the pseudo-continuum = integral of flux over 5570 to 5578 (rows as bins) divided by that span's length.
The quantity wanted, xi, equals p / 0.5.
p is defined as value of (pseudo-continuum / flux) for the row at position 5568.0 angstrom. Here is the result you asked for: 1.99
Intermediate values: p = 1.00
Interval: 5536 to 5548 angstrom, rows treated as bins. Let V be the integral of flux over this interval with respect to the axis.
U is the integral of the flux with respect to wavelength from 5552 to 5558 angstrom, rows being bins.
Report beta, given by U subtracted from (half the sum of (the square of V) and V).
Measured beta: 647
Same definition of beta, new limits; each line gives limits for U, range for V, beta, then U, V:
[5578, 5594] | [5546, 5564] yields 1430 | 46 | 54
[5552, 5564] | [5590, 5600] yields 482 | 36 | 32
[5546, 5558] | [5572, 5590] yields 1331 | 36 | 52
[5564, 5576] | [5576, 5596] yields 1708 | 35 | 59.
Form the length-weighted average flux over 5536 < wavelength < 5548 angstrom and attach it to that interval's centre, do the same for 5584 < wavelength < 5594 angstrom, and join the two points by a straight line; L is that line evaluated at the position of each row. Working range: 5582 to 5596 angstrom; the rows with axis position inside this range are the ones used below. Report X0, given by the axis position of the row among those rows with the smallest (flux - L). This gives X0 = 5586.0 angstrom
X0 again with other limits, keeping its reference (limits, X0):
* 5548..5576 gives 5565.0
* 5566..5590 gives 5580.0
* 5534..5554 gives 5550.0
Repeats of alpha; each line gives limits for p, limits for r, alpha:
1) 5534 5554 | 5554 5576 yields 3.76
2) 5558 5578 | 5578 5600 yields 3.77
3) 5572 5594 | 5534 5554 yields 3.78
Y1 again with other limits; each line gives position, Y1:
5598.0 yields 3.378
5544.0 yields 2.946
